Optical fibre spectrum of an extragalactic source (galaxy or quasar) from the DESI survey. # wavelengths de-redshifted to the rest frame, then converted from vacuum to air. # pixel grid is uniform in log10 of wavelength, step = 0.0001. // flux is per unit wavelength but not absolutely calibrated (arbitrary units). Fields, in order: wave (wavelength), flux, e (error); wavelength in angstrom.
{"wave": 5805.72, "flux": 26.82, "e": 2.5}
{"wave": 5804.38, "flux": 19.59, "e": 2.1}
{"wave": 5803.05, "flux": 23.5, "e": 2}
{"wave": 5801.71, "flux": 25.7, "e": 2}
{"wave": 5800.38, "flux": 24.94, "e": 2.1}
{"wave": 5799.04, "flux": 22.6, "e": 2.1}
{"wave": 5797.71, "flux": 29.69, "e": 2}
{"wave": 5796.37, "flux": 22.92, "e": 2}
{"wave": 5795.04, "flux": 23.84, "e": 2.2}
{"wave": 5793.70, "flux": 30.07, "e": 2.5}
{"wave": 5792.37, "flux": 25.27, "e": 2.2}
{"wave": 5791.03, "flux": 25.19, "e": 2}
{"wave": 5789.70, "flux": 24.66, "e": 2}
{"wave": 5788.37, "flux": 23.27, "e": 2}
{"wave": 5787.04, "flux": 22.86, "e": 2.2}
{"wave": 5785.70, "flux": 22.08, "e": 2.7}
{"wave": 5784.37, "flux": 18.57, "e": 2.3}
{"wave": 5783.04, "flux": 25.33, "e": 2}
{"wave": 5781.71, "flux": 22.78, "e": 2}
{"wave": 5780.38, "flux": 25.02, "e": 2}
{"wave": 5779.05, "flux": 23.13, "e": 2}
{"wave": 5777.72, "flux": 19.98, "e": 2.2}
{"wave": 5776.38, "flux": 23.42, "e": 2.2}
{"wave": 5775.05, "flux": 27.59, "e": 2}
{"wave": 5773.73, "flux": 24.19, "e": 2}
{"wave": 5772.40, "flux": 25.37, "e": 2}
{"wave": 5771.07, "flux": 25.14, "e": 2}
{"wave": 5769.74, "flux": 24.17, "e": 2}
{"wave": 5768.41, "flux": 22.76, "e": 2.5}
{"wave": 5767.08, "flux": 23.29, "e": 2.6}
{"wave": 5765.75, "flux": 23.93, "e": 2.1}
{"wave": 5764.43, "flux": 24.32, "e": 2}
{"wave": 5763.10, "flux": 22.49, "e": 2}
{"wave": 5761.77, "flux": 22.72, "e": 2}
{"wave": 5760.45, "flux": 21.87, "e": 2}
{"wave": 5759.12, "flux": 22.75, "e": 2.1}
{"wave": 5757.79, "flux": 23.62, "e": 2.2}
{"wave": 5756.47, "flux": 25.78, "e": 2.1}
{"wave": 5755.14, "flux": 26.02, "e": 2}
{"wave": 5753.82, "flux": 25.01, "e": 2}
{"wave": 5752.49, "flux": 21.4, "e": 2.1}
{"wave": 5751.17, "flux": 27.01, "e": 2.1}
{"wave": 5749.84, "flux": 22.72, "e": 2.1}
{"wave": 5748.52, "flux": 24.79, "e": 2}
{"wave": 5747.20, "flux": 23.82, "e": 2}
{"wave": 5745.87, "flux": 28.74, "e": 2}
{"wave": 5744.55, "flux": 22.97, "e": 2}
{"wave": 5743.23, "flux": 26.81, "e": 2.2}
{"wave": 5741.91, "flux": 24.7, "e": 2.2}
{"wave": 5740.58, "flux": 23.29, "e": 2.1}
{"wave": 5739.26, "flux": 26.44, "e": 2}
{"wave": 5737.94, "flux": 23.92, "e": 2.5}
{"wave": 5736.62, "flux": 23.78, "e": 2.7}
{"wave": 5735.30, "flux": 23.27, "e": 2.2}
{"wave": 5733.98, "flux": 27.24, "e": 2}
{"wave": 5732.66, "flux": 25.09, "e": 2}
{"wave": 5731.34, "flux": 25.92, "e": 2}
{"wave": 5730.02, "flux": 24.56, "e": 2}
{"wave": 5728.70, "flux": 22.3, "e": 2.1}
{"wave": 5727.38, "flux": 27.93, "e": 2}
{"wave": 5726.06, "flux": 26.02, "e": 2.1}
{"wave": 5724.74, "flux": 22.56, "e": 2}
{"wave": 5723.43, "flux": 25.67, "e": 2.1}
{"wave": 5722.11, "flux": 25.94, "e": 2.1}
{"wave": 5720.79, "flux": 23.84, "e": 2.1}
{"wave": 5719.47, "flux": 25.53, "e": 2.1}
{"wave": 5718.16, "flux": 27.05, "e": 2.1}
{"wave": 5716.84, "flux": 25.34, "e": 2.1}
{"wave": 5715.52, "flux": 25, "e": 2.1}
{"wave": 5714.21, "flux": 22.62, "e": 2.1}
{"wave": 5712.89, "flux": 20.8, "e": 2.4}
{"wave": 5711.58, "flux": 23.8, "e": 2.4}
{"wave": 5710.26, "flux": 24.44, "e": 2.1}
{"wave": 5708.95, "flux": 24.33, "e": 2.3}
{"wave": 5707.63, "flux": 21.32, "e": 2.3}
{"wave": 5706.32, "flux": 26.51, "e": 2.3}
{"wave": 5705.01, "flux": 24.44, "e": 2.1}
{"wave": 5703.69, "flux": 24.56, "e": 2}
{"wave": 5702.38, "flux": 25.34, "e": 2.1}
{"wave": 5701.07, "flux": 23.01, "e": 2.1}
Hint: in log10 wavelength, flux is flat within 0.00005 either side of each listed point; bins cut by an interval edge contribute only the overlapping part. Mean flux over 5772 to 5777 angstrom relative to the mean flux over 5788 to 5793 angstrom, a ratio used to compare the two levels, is 1.02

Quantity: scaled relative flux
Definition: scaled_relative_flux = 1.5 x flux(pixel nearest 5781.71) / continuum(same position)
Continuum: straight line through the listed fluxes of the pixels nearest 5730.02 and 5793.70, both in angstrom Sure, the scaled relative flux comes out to 1.18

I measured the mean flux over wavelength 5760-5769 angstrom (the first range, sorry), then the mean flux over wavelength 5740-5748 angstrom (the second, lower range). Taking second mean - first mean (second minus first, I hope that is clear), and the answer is 2.0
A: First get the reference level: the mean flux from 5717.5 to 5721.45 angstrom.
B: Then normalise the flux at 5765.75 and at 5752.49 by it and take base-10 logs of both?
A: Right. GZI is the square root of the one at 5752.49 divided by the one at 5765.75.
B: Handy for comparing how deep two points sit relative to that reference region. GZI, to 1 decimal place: 1.7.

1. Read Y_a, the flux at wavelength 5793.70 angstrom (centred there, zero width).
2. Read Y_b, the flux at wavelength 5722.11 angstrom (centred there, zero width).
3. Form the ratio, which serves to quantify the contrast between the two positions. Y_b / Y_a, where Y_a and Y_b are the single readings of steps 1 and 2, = 0.86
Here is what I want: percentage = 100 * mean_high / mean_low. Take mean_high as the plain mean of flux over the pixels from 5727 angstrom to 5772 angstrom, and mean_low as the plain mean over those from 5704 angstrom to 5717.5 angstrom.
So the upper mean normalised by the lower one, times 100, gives 102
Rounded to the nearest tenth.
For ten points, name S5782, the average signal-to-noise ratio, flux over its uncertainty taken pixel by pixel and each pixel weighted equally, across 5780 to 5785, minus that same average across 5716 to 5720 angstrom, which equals -1.2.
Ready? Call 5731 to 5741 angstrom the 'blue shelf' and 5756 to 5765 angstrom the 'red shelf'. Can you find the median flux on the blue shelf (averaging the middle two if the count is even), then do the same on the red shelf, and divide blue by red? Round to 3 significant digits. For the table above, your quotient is 1.08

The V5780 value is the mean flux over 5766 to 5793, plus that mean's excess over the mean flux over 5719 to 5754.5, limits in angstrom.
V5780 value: 22.5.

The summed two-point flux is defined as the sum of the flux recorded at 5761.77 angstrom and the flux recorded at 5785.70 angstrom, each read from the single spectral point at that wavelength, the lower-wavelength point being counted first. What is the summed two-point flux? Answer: 44.8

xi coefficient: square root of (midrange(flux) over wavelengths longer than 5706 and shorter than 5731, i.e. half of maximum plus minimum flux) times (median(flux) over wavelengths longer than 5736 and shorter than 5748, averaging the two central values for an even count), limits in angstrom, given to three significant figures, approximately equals 24.1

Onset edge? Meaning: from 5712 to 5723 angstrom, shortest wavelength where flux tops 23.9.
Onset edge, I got 5715.52 angstrom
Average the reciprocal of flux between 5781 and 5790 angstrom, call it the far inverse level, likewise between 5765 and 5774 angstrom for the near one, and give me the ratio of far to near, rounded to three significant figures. 1.07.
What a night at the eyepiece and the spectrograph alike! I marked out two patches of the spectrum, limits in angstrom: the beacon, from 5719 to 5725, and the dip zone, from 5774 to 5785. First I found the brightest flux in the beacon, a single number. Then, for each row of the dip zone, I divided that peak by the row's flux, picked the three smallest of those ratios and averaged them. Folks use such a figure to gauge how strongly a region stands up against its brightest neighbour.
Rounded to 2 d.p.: 1.00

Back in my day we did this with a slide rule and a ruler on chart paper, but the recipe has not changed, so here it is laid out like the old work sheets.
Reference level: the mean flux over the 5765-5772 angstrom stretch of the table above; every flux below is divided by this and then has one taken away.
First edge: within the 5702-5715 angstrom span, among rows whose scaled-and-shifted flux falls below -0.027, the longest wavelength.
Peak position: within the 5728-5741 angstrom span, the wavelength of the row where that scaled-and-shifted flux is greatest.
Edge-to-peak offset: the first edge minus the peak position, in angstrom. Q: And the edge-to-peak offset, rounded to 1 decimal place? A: -19.8 angstrom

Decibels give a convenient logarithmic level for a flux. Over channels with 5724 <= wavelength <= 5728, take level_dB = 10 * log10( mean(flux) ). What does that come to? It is 14.07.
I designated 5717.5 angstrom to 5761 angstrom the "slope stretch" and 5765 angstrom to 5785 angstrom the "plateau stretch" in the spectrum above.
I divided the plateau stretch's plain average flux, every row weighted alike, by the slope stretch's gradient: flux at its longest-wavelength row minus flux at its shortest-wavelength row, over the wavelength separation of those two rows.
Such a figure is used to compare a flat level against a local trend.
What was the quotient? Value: -193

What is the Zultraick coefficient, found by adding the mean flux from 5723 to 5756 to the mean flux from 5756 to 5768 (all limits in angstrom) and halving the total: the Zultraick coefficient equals 24.1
